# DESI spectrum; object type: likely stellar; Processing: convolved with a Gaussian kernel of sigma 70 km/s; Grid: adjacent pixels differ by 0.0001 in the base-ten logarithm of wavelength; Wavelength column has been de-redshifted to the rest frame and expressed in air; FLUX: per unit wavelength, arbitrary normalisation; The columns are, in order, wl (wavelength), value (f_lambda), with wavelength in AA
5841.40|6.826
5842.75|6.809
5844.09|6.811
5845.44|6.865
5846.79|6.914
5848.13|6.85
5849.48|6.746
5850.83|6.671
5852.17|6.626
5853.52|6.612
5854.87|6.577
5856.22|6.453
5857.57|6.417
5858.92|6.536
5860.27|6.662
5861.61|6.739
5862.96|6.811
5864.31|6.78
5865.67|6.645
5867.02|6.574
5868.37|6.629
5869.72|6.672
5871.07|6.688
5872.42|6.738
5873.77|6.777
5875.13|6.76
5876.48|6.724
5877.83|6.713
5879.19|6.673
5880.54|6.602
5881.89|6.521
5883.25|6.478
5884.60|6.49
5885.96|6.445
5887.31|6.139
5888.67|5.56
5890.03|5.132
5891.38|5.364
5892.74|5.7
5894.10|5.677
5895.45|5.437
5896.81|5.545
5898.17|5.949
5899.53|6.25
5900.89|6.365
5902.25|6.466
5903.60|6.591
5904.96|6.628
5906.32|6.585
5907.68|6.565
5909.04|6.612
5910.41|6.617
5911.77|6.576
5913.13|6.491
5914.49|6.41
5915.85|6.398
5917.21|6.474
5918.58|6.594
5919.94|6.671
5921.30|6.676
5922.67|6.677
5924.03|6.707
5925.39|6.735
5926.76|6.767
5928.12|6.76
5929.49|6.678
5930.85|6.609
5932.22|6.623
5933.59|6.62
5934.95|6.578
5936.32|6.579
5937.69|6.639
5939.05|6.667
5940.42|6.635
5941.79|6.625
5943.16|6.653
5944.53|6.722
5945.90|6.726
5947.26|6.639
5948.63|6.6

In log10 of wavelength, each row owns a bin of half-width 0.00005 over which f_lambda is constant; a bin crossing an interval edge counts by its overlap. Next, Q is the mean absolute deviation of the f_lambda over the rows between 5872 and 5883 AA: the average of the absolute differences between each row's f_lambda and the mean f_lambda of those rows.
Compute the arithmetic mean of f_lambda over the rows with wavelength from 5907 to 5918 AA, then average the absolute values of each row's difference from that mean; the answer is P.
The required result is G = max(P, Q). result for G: 0.07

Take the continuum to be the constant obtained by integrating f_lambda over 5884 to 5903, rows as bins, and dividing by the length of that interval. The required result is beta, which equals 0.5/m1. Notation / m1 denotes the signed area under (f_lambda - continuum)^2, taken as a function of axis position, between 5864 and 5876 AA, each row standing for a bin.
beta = 0.065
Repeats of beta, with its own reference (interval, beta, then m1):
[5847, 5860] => 0.070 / 7.1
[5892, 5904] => 0.247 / 2.0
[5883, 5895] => 0.180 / 2.8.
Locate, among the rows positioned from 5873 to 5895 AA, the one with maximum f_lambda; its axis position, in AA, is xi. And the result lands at 5873.77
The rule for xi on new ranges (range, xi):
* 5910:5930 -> 5926.76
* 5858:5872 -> 5862.96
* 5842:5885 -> 5846.79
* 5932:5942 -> 5939.05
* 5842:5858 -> 5846.79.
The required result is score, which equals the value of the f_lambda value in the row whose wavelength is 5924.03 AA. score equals 6.707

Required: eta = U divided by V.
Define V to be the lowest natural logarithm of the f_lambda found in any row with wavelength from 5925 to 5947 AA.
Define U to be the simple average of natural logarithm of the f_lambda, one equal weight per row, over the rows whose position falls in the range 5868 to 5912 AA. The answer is 0.98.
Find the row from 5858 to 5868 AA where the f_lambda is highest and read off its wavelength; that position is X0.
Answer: 5862.96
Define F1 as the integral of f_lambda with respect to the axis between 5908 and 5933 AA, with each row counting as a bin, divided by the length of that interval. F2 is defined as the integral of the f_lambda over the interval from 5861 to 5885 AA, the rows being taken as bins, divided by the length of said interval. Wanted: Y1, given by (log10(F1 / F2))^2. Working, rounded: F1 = 6.61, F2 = 6.67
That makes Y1 0.0000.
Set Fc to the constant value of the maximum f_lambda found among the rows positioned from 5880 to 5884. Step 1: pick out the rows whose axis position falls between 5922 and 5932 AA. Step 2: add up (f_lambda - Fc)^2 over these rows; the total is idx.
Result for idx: 0.09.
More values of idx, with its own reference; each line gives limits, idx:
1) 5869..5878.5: 0.11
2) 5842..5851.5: 0.34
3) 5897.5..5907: 0.63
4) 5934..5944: 0.01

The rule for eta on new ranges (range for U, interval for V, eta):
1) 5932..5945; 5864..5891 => 1.16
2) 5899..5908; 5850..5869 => 1.01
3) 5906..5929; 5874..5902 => 1.15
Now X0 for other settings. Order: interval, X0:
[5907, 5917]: 5910.41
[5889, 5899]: 5898.17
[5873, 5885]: 5873.77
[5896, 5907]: 5904.96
